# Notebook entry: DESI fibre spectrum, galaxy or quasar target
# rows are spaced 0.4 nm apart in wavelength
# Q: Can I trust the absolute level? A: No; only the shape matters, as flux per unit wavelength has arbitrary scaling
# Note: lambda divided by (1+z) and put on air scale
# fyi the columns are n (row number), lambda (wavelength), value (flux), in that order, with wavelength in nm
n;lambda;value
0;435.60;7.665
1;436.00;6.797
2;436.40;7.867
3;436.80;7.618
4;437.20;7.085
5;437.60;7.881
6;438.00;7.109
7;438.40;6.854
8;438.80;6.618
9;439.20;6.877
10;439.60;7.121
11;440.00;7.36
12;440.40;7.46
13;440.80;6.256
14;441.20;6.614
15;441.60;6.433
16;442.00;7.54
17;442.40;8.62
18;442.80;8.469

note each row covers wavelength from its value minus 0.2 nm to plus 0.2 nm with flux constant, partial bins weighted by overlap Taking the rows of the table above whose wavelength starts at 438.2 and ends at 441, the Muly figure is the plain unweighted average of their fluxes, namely 6.9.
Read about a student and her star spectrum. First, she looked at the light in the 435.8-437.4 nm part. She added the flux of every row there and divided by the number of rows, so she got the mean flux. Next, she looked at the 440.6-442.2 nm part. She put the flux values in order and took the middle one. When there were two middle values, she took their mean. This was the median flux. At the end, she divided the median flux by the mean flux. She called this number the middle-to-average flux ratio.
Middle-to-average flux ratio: 0.889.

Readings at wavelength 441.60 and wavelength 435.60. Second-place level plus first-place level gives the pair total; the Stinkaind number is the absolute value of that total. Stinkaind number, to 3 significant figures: 14.1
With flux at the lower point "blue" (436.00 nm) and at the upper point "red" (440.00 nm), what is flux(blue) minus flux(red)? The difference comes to -0.56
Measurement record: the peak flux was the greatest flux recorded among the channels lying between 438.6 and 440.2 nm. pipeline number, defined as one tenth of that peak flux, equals 0.74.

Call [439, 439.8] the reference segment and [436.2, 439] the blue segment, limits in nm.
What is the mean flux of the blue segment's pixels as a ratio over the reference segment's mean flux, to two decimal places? 1.04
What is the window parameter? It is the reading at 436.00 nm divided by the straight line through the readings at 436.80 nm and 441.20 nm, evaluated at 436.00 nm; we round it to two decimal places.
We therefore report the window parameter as 0.87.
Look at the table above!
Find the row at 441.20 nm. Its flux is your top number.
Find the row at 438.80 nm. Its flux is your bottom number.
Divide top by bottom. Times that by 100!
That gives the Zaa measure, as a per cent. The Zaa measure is 100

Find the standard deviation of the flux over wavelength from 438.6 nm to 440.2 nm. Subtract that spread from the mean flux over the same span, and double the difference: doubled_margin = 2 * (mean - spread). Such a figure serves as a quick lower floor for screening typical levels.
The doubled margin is 13.4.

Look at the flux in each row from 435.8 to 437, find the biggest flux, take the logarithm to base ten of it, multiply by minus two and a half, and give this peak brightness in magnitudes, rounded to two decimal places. -2.24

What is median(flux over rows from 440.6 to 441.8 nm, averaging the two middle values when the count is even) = 6.43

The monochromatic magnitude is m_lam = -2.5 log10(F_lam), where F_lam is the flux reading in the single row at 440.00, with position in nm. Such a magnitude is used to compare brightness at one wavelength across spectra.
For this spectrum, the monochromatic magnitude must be -2.17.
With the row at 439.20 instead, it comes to -2.09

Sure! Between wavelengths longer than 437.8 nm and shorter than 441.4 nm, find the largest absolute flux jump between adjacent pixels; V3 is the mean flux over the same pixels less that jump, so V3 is 5.7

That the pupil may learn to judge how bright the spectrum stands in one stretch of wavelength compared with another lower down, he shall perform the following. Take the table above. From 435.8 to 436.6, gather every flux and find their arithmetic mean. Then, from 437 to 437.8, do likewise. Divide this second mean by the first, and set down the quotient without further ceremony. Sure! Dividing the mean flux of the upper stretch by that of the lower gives 1.02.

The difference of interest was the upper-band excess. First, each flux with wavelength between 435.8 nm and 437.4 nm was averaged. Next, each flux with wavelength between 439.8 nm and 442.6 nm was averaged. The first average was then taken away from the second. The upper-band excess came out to -0.16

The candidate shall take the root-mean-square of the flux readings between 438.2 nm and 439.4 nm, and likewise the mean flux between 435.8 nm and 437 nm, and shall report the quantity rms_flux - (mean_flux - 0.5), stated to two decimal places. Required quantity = -0.14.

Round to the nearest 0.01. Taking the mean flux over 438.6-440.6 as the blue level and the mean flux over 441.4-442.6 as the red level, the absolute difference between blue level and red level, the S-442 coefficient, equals 0.44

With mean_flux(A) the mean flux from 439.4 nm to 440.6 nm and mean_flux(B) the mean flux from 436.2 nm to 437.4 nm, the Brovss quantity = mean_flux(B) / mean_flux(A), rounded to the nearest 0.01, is 1.03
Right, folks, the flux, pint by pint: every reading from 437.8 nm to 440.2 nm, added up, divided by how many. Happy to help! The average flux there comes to 6.99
